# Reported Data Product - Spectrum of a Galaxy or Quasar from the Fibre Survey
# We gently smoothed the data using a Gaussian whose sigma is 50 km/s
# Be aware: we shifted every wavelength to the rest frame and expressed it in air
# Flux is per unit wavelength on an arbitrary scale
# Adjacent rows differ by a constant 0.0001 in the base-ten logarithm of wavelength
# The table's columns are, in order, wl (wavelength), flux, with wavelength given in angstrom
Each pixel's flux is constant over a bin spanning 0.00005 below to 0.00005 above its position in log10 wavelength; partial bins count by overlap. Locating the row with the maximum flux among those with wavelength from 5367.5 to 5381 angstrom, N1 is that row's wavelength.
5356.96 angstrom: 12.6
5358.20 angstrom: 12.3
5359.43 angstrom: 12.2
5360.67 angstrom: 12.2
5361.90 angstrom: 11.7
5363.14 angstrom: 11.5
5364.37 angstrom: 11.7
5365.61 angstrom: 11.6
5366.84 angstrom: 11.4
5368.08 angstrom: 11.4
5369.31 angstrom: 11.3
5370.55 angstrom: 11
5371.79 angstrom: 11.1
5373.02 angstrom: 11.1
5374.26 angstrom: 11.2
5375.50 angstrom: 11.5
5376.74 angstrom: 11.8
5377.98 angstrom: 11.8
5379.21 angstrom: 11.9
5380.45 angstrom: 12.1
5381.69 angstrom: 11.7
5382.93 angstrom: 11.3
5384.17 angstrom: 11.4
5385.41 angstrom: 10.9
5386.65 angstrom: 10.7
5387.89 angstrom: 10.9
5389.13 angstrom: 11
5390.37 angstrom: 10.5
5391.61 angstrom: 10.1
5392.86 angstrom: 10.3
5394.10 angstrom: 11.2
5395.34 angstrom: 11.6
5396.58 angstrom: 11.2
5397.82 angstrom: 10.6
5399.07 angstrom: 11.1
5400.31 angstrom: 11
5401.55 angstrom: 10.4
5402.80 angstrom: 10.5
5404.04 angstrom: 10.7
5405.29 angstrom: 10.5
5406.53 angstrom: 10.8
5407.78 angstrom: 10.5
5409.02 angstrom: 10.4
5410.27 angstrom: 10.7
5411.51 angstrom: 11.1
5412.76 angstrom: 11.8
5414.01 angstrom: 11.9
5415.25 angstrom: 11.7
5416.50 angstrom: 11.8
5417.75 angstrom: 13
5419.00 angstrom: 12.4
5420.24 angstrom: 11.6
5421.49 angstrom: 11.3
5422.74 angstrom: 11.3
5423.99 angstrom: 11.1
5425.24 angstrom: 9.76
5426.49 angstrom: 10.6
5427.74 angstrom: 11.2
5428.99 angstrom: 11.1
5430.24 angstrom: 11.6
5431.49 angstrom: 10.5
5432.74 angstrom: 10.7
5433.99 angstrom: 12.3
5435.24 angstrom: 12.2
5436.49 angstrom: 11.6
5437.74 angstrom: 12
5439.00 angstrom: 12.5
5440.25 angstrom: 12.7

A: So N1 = 5380.45 angstrom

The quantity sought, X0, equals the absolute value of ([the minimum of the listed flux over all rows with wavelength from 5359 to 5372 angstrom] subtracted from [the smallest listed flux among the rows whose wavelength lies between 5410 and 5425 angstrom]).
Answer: 0.30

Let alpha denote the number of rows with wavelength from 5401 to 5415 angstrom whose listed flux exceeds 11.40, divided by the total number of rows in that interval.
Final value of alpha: 0.18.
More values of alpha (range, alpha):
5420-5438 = 0.40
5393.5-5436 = 0.32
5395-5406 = 0.11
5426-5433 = 0.17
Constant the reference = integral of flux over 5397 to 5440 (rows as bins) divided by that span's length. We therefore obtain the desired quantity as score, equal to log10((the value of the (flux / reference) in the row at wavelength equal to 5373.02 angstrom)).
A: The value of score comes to -0.006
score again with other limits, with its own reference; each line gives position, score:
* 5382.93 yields 0.002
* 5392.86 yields -0.039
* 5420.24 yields 0.013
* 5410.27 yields -0.022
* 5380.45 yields 0.031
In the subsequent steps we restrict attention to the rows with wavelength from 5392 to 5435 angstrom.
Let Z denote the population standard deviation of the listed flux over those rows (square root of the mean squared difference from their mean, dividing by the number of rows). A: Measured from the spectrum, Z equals 0.68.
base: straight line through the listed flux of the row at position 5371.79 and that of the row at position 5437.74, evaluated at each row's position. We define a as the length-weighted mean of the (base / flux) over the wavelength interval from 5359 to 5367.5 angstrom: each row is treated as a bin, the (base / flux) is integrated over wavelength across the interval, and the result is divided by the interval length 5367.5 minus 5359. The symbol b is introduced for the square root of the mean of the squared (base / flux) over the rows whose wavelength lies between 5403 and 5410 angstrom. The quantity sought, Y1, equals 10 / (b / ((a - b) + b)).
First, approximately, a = 0.94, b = 1.09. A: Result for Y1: 8.5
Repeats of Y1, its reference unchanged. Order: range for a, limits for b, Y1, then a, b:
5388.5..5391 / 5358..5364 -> 11.6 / 1.06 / 0.91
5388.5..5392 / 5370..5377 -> 10.9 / 1.08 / 0.99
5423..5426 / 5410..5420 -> 11.3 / 1.12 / 0.99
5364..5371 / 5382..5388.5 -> 9.5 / 0.97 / 1.02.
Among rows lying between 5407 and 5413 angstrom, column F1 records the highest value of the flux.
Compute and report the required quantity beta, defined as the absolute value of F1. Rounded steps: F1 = 11.8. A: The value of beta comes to 11.8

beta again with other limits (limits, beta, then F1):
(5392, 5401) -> 11.6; 11.6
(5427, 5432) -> 11.6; 11.6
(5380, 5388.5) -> 12.1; 12.1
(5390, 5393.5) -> 10.5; 10.5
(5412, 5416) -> 11.9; 11.9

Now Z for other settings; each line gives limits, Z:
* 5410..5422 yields 0.61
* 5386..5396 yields 0.46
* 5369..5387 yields 0.39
